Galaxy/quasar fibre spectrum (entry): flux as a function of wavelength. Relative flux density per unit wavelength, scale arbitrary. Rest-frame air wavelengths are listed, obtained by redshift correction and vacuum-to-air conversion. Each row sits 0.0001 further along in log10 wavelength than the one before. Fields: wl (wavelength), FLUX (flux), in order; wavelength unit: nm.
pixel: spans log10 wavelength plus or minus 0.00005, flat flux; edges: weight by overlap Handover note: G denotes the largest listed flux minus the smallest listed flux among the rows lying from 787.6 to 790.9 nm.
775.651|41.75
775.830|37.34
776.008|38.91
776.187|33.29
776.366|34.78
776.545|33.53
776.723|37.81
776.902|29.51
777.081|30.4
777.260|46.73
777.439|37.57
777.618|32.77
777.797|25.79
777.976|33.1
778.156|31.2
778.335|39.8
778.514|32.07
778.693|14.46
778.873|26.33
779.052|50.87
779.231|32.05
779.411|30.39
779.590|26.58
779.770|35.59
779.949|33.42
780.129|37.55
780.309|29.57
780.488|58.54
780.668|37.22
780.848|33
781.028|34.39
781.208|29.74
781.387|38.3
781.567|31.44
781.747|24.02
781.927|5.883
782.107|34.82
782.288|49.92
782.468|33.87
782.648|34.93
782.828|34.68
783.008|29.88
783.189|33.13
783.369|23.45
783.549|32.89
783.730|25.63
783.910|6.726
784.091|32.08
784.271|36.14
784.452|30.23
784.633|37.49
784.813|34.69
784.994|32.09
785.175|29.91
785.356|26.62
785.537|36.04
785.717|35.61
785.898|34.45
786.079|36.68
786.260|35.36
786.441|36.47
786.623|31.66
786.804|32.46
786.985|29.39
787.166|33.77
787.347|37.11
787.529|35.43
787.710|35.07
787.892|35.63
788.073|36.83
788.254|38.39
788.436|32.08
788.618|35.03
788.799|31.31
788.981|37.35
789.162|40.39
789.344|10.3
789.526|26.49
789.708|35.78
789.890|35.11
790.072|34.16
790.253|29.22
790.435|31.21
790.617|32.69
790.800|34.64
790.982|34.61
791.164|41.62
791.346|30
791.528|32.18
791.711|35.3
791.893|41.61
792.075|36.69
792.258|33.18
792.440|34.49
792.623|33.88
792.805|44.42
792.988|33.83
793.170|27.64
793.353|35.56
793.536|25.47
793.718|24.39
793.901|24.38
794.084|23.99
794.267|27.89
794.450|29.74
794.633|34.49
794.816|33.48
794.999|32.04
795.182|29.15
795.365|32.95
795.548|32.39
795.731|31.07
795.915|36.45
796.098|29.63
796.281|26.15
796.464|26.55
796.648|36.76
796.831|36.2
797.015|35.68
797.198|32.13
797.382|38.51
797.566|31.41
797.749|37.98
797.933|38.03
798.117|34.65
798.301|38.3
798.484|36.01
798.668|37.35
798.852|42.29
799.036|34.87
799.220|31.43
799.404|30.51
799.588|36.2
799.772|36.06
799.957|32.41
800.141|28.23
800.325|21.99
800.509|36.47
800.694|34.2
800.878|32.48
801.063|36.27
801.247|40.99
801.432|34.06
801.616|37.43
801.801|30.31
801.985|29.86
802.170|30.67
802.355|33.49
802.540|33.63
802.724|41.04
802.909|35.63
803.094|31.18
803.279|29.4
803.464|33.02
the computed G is 30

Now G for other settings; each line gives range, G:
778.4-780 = 36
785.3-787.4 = 10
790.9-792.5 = 12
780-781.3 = 29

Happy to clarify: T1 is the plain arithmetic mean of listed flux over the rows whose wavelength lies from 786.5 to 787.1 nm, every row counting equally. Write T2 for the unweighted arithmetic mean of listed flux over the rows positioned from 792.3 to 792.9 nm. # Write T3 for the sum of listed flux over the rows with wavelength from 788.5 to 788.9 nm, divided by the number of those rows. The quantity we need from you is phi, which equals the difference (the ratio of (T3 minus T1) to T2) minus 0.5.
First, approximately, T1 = 31.2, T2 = 38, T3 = 33.2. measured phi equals -0.45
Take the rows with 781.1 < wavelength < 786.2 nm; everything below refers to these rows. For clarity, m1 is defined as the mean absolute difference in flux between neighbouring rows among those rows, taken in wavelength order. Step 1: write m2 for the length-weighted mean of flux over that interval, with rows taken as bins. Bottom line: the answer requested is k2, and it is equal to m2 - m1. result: 22.9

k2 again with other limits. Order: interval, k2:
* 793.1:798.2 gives 28.1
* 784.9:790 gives 28.8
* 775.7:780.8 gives 25.8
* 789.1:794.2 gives 26.4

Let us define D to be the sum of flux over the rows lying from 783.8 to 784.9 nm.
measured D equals 177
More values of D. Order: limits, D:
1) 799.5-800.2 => 133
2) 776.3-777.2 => 166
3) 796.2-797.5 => 232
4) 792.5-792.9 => 78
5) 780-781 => 196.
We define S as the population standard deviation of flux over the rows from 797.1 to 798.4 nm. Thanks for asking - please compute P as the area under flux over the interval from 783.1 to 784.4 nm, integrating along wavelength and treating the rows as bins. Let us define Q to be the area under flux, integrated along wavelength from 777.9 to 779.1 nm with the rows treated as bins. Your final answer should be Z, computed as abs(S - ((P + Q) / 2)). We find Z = 34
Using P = 35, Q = 38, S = 2.9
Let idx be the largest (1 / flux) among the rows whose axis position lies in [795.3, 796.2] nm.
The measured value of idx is 0.0337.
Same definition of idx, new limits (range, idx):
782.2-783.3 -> 0.0335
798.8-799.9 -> 0.0328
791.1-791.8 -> 0.0333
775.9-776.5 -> 0.0300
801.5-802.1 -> 0.0335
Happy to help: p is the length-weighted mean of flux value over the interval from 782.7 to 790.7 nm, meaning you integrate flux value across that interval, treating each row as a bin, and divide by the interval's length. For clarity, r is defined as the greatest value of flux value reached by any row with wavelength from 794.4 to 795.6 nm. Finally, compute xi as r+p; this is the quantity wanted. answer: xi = 66.7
